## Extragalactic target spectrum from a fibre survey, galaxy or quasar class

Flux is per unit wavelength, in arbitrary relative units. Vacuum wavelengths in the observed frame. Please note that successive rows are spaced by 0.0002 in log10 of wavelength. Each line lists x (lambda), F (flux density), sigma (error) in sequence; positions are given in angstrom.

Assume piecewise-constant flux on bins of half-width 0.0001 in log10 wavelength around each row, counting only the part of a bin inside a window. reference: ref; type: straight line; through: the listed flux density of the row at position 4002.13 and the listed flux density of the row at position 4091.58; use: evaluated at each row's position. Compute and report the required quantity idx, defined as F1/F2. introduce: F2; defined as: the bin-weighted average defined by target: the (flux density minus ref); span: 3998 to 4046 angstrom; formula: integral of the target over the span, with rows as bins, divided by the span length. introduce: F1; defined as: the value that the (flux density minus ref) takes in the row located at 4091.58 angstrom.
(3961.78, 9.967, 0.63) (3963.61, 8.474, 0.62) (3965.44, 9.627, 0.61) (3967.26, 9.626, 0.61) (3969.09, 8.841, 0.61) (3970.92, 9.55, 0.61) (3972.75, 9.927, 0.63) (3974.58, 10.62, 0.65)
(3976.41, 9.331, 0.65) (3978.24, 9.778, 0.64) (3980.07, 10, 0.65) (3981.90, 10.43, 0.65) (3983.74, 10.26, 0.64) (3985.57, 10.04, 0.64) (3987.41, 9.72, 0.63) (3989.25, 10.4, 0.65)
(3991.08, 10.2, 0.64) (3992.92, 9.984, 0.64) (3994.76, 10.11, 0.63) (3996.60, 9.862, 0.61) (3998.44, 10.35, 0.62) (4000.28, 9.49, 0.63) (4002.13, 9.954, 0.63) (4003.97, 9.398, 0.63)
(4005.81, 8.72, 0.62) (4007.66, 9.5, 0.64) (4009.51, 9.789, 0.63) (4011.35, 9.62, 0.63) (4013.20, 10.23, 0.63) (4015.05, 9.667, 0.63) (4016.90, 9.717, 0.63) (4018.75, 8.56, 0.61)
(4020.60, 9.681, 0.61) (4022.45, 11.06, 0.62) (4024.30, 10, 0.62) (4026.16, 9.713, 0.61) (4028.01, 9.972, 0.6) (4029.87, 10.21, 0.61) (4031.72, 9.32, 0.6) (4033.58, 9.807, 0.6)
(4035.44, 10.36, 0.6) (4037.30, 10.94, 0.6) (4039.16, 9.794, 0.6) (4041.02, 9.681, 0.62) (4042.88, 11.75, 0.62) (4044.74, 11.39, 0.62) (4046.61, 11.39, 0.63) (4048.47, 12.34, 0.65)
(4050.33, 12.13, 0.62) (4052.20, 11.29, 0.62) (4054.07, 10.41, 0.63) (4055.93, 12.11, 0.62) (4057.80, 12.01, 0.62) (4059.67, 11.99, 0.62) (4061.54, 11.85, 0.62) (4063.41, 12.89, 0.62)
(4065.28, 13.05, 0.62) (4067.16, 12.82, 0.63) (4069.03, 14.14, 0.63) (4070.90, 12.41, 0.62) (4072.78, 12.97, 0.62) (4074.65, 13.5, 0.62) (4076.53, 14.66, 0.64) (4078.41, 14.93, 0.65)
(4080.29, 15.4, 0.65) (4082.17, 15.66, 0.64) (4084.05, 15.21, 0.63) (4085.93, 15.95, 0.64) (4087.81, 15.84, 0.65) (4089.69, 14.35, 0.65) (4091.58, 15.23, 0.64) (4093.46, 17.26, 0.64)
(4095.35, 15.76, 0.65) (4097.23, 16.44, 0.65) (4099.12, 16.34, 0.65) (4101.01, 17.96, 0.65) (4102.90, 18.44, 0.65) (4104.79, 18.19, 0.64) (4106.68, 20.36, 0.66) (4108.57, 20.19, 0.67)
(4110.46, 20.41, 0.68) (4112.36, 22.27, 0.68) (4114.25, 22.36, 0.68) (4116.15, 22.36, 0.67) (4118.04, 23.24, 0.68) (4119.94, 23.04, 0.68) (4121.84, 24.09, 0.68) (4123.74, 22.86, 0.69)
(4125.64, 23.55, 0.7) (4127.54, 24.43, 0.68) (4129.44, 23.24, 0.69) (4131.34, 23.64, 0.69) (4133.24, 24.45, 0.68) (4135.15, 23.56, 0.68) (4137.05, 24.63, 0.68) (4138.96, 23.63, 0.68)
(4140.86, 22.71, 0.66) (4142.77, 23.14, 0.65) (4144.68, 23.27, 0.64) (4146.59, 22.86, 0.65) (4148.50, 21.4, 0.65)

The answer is 0.0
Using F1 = 0.0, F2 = -1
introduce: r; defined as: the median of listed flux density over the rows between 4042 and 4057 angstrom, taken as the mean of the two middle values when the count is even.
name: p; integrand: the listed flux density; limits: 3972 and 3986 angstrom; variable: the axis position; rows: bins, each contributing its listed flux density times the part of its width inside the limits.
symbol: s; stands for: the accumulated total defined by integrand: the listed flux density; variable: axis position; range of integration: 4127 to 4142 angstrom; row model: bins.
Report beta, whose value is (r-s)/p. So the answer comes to -2.5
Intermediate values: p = 141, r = 12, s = 357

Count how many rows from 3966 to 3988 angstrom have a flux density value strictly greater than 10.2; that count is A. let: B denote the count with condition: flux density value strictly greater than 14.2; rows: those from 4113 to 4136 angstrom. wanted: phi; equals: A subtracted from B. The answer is 9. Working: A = 3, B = 12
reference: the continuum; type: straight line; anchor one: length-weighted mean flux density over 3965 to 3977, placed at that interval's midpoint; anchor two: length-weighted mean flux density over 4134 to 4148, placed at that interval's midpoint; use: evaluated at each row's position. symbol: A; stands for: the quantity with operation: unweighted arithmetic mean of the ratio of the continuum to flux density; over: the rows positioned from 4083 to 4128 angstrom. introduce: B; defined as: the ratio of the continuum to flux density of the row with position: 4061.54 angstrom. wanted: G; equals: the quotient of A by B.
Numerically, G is 0.75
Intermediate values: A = 1.08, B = 1.43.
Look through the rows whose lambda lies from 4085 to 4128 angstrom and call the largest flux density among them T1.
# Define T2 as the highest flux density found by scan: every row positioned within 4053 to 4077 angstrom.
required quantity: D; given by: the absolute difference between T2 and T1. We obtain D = 9.8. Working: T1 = 24.43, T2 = 14.66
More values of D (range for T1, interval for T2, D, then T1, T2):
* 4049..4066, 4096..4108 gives 7.3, 13.05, 20.36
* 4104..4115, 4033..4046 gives 10.6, 22.36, 11.75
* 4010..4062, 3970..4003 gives 1.7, 12.34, 10.62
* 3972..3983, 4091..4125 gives 13.5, 10.62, 24.09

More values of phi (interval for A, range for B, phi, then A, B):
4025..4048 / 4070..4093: 3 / 6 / 9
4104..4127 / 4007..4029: -12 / 12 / 0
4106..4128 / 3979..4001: -12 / 12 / 0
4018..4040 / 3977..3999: -4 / 4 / 0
